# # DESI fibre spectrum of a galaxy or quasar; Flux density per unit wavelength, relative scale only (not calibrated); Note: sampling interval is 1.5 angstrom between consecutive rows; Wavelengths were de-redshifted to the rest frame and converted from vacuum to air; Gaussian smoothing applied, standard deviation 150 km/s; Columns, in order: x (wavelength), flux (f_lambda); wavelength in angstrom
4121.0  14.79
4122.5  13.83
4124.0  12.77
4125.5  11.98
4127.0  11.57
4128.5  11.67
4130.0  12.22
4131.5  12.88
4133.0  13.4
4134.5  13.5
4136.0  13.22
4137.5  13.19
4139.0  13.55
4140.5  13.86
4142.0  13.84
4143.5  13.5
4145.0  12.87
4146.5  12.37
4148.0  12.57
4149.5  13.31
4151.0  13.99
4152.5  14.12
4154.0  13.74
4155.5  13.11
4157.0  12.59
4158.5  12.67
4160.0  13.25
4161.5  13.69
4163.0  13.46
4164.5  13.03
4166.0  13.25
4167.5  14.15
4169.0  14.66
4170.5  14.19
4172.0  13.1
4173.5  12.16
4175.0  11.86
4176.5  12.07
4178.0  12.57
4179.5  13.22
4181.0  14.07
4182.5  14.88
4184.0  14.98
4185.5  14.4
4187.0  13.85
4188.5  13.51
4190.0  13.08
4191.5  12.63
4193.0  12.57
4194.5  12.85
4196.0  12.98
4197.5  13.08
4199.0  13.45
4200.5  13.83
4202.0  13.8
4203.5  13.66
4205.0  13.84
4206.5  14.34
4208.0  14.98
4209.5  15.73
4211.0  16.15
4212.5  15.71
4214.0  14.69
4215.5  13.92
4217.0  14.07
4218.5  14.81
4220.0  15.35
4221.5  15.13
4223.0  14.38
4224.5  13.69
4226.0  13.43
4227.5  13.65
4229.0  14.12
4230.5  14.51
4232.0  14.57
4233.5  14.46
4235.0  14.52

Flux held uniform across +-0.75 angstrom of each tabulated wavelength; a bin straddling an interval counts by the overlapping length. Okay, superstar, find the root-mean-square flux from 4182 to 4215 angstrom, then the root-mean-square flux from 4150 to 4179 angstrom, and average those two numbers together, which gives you 13.7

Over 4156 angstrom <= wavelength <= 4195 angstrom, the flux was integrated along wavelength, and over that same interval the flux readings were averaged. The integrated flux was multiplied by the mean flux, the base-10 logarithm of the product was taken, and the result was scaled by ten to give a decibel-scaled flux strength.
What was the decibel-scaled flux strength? 38.4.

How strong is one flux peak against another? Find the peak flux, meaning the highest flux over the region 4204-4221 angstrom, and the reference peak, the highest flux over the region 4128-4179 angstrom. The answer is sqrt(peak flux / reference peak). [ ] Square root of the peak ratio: 1.05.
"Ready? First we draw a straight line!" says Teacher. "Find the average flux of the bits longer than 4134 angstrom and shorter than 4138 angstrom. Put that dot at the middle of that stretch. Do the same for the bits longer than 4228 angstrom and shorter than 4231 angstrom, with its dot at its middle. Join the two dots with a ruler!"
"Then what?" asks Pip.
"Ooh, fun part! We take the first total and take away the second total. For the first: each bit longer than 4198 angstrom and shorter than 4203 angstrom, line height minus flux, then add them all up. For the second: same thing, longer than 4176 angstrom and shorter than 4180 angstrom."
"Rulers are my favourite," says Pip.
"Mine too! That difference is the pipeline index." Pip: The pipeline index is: -2.5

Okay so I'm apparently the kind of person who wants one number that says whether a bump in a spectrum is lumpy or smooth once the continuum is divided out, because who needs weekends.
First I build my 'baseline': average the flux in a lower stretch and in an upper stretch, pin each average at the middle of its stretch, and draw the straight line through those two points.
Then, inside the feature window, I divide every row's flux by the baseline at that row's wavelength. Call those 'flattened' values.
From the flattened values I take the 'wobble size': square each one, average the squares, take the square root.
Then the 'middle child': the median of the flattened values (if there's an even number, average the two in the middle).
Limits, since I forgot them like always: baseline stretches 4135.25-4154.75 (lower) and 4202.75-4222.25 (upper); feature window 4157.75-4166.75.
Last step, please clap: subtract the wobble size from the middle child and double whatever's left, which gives 0.0010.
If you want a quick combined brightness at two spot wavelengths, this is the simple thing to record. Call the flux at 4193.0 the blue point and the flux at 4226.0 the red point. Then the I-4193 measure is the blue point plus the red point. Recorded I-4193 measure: 26.0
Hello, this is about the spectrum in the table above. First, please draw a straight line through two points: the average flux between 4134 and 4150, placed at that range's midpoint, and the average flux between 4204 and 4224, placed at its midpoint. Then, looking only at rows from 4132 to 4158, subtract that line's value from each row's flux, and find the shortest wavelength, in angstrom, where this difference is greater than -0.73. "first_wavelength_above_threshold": 4133.0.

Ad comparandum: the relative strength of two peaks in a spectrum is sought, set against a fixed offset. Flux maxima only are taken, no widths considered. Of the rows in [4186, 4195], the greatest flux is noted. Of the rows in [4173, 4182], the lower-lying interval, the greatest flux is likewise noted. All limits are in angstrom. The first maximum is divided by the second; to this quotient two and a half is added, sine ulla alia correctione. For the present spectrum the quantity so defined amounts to 3.48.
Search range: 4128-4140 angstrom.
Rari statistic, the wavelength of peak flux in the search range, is 4139.0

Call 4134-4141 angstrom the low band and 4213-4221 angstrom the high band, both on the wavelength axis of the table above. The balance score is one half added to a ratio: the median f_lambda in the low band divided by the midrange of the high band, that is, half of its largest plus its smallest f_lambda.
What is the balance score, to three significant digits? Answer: 1.42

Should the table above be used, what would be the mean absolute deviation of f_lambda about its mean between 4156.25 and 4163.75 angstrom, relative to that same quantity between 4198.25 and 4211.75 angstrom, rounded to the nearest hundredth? 0.50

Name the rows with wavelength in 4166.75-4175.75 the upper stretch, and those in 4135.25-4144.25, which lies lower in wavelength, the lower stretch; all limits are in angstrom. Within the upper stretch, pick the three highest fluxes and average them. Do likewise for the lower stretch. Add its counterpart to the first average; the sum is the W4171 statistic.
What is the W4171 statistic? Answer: 28.1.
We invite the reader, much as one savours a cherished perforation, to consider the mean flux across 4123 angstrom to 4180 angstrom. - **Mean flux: 13.1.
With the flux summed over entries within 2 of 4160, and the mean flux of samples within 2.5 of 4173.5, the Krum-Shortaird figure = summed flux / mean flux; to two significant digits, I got 3.2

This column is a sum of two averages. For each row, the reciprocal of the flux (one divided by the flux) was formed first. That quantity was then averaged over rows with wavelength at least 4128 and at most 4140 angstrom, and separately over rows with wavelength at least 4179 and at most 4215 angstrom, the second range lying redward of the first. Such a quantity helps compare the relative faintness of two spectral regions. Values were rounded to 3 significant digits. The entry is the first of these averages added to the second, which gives 0.149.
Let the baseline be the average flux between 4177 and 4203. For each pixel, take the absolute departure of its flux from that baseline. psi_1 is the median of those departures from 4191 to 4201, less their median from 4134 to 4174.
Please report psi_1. 0.13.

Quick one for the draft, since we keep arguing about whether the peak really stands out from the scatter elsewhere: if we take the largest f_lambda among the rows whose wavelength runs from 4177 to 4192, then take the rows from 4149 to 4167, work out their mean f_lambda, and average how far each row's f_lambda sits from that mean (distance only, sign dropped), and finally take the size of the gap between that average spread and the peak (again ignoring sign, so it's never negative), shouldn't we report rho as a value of 14.6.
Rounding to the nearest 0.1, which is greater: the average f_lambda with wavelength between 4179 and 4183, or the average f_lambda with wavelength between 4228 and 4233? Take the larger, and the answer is 14.4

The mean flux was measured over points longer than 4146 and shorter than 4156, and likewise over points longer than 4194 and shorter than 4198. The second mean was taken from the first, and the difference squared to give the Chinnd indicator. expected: 0.1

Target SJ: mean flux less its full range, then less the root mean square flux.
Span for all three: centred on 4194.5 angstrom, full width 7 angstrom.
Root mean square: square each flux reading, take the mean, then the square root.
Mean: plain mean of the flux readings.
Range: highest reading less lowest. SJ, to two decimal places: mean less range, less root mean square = -0.51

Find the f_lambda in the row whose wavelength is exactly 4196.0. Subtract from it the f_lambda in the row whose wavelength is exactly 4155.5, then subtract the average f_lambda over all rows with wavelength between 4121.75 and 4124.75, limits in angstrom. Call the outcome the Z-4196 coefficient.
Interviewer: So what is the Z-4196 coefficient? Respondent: -13.4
